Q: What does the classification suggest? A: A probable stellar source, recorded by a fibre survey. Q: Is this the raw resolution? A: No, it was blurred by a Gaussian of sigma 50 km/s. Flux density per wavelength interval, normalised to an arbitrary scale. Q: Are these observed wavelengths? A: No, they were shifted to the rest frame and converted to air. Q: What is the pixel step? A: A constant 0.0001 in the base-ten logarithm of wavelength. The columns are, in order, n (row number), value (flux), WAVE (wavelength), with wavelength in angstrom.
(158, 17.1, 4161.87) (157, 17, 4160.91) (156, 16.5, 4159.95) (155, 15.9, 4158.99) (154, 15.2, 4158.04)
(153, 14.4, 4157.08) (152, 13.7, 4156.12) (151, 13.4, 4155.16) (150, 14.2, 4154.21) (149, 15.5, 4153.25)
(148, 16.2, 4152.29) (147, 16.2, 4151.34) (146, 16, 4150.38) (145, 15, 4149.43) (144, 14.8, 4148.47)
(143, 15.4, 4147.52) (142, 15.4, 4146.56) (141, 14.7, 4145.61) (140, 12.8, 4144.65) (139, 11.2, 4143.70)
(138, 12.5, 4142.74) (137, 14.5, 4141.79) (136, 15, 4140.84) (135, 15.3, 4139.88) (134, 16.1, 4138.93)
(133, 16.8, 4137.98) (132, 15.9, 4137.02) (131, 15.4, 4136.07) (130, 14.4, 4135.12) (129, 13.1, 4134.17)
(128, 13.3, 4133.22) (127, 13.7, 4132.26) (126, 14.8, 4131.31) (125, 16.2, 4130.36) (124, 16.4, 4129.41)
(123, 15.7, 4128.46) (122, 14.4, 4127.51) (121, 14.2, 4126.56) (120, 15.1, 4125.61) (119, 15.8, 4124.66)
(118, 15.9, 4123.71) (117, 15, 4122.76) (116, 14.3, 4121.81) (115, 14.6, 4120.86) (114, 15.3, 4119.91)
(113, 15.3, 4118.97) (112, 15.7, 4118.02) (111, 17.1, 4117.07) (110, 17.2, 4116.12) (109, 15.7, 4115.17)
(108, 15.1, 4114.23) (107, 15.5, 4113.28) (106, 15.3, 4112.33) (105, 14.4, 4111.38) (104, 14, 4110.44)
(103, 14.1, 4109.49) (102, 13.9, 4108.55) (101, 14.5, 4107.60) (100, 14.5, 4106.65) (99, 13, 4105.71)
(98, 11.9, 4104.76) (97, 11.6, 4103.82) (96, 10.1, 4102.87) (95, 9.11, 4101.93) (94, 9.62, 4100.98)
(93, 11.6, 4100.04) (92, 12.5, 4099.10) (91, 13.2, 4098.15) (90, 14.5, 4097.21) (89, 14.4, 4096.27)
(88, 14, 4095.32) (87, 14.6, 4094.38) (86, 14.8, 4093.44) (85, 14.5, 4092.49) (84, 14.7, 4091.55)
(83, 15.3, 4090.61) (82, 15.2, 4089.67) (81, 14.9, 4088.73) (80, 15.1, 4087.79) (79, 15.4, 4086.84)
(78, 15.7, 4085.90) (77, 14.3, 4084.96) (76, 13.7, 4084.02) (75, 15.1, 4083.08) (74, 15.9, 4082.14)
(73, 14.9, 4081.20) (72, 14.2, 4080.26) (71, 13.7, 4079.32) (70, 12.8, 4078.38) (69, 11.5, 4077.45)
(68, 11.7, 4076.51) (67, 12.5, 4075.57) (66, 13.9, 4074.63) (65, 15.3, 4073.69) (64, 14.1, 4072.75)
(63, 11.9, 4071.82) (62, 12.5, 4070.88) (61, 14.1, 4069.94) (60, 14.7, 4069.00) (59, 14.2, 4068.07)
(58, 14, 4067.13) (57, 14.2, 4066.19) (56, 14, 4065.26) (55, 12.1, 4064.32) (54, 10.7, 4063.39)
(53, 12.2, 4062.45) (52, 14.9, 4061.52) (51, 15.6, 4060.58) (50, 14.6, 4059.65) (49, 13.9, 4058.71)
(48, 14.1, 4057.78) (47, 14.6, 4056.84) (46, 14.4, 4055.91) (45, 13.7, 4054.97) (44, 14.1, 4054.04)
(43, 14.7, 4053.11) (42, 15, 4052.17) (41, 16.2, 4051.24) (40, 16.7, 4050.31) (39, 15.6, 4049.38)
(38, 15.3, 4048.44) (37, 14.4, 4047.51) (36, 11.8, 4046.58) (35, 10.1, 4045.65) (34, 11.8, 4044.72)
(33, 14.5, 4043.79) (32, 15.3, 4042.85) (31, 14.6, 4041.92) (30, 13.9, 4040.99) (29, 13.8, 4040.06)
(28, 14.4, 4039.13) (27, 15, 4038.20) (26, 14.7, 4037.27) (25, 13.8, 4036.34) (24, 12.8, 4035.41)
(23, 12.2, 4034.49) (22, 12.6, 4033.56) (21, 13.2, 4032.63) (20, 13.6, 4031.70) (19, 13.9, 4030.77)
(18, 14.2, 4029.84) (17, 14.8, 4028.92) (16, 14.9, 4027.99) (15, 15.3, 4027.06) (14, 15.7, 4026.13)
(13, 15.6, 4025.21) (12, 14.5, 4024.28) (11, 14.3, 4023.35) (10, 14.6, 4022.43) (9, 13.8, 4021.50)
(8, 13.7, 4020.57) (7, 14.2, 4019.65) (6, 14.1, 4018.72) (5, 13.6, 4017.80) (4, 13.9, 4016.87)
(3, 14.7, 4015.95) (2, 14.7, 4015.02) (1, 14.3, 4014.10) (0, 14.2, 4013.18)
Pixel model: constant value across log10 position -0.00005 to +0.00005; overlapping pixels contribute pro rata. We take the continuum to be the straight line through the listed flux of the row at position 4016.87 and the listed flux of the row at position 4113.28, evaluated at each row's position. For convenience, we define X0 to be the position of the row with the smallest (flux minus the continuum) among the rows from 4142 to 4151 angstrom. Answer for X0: 4143.70 angstrom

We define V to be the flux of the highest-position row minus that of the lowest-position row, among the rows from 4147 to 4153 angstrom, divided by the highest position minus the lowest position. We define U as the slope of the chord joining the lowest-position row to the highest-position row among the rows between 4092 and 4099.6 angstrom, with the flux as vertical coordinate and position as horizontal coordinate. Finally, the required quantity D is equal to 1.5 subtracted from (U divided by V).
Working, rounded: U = -0.30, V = 0.17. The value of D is -3.3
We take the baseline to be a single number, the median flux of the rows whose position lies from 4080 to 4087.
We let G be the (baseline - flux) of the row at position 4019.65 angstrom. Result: 0.8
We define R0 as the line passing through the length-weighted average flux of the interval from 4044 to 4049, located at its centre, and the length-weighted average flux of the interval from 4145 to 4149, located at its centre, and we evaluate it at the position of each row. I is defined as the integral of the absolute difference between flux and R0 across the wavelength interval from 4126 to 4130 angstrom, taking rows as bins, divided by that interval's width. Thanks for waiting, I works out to 0.87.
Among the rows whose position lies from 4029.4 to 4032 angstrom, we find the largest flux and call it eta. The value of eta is 14.2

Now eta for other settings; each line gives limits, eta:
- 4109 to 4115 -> 15.5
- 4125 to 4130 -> 16.4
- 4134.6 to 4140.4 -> 16.8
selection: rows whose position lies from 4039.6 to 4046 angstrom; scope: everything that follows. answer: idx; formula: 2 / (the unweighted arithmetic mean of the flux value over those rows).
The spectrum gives 0.149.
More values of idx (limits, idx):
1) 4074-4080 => 0.158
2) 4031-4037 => 0.153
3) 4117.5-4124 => 0.132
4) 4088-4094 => 0.134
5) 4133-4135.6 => 0.147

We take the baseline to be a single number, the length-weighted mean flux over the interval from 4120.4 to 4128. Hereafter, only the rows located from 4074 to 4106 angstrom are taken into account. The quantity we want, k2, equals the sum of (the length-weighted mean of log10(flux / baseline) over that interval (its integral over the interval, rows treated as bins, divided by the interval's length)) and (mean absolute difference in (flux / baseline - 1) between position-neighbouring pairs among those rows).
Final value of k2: 0.003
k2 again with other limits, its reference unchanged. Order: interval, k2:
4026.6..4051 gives 0.025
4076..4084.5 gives 0.018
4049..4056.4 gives 0.049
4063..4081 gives 0.012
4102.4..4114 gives -0.002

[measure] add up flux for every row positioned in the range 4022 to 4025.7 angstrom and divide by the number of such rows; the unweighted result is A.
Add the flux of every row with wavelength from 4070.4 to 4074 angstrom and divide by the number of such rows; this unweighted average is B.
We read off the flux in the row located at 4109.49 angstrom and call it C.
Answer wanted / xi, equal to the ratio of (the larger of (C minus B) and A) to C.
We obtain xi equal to 1.05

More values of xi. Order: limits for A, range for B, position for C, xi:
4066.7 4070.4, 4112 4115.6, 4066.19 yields 1.00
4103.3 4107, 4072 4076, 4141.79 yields 0.88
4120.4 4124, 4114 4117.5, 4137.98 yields 0.89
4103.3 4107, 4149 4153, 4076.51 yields 1.09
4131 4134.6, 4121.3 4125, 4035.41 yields 1.07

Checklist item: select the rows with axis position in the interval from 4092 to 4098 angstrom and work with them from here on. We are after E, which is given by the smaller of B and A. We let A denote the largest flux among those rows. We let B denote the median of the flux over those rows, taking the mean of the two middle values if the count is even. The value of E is 14.5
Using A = 14.8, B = 14.5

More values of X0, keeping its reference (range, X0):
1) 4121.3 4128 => 4126.56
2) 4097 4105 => 4101.93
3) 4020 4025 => 4020.57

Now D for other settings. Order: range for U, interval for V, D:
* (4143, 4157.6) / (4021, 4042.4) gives 4.6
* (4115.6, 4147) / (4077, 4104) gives -17.1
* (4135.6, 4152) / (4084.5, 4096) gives -3.3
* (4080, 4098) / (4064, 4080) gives -1.3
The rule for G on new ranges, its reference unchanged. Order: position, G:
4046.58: 3.2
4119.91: -0.3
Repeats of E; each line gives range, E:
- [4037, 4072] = 14.3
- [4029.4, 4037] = 13.4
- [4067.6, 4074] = 14.1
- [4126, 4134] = 14.6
